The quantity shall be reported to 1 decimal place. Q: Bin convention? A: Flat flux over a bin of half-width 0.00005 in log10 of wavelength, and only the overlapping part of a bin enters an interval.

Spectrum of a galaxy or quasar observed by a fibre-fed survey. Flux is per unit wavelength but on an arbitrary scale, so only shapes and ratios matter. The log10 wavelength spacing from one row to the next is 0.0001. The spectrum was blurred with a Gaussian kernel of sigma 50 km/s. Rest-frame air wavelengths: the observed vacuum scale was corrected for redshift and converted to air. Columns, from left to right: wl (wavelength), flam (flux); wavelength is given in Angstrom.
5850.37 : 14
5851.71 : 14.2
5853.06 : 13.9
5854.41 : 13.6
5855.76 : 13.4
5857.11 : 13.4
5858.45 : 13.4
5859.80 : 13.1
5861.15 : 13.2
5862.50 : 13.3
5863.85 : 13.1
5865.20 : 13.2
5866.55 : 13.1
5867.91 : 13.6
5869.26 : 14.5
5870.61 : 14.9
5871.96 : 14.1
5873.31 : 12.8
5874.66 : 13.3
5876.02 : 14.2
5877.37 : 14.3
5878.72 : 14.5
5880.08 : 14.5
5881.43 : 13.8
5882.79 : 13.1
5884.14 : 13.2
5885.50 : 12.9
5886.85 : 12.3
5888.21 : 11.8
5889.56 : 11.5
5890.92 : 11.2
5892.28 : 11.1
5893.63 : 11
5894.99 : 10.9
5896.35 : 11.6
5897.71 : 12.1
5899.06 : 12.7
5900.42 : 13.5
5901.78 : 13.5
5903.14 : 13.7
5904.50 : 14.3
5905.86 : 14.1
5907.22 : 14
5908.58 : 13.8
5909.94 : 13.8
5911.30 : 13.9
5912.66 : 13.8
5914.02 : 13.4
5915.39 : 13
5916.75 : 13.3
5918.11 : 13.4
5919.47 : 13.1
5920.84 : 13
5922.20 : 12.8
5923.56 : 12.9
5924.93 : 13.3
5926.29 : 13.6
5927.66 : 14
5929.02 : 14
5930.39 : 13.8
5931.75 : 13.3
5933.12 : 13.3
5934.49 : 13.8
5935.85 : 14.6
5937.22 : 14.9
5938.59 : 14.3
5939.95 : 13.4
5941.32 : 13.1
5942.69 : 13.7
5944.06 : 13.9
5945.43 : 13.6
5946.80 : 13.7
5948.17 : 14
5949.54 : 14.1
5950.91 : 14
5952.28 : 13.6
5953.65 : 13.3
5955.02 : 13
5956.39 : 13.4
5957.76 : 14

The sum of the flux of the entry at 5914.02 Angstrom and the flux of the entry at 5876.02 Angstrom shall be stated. 27.6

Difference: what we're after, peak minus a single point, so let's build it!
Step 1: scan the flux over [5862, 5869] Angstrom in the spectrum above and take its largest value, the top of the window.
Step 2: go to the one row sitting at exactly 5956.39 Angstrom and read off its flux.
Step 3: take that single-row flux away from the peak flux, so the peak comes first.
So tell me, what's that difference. 0.20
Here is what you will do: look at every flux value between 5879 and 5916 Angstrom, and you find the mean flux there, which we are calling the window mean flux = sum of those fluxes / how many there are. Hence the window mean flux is 12.9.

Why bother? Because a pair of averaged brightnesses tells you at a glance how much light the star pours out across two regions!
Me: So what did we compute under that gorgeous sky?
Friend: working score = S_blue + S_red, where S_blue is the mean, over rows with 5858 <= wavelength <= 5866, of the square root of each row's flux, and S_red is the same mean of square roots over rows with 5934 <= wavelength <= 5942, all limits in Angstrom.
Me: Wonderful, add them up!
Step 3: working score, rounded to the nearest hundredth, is 7.38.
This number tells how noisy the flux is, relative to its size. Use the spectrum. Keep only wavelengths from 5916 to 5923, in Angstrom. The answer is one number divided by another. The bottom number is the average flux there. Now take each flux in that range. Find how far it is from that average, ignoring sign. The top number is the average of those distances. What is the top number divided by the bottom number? 0.014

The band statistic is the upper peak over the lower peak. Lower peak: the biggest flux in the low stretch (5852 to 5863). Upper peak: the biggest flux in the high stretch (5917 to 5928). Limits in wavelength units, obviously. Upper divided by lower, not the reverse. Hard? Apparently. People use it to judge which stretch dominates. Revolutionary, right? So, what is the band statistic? 1.01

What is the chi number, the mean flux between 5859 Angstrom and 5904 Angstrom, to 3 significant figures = 13.0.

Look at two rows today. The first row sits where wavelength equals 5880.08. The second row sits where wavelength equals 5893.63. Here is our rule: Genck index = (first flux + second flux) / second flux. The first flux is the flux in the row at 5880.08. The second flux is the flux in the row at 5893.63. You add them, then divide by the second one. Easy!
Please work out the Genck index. 2.32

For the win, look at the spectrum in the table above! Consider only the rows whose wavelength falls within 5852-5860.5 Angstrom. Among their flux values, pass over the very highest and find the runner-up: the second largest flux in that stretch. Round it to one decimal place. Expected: 13.6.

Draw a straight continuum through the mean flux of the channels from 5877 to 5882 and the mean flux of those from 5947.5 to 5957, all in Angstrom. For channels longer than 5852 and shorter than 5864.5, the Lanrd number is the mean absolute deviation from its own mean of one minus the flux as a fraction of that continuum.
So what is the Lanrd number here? 0.011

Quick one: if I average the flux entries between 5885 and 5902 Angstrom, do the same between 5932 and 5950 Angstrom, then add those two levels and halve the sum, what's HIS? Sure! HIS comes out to 12.9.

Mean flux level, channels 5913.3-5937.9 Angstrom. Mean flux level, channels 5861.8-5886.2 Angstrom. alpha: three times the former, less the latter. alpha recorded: 26.9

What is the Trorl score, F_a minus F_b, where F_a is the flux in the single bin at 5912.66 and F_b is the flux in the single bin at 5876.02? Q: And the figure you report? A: -0.4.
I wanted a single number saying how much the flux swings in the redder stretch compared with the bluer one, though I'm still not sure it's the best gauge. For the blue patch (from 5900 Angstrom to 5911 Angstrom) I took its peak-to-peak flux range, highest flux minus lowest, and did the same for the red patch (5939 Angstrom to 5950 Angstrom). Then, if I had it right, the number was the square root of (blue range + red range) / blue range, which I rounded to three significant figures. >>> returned 1.50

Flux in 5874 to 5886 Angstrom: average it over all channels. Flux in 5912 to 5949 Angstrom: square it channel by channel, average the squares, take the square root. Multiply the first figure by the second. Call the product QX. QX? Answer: 187.1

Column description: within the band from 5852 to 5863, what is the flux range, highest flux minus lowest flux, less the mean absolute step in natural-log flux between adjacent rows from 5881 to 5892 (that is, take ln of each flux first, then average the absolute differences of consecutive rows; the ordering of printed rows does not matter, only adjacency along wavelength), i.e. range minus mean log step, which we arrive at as 0.8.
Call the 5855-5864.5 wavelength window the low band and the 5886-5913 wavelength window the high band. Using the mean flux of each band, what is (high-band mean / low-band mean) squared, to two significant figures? 0.92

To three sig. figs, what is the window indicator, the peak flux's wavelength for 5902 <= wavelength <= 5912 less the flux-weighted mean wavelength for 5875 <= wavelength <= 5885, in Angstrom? 24.5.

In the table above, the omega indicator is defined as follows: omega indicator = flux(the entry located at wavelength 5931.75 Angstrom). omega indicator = 13.3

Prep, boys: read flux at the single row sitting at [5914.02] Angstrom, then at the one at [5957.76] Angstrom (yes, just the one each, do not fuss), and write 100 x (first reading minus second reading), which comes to -60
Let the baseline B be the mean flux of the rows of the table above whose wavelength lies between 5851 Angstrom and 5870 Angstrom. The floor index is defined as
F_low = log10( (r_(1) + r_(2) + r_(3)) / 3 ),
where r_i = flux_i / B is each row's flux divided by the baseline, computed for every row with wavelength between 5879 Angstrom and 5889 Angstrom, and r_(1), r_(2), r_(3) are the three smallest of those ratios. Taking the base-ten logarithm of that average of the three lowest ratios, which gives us -0.039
